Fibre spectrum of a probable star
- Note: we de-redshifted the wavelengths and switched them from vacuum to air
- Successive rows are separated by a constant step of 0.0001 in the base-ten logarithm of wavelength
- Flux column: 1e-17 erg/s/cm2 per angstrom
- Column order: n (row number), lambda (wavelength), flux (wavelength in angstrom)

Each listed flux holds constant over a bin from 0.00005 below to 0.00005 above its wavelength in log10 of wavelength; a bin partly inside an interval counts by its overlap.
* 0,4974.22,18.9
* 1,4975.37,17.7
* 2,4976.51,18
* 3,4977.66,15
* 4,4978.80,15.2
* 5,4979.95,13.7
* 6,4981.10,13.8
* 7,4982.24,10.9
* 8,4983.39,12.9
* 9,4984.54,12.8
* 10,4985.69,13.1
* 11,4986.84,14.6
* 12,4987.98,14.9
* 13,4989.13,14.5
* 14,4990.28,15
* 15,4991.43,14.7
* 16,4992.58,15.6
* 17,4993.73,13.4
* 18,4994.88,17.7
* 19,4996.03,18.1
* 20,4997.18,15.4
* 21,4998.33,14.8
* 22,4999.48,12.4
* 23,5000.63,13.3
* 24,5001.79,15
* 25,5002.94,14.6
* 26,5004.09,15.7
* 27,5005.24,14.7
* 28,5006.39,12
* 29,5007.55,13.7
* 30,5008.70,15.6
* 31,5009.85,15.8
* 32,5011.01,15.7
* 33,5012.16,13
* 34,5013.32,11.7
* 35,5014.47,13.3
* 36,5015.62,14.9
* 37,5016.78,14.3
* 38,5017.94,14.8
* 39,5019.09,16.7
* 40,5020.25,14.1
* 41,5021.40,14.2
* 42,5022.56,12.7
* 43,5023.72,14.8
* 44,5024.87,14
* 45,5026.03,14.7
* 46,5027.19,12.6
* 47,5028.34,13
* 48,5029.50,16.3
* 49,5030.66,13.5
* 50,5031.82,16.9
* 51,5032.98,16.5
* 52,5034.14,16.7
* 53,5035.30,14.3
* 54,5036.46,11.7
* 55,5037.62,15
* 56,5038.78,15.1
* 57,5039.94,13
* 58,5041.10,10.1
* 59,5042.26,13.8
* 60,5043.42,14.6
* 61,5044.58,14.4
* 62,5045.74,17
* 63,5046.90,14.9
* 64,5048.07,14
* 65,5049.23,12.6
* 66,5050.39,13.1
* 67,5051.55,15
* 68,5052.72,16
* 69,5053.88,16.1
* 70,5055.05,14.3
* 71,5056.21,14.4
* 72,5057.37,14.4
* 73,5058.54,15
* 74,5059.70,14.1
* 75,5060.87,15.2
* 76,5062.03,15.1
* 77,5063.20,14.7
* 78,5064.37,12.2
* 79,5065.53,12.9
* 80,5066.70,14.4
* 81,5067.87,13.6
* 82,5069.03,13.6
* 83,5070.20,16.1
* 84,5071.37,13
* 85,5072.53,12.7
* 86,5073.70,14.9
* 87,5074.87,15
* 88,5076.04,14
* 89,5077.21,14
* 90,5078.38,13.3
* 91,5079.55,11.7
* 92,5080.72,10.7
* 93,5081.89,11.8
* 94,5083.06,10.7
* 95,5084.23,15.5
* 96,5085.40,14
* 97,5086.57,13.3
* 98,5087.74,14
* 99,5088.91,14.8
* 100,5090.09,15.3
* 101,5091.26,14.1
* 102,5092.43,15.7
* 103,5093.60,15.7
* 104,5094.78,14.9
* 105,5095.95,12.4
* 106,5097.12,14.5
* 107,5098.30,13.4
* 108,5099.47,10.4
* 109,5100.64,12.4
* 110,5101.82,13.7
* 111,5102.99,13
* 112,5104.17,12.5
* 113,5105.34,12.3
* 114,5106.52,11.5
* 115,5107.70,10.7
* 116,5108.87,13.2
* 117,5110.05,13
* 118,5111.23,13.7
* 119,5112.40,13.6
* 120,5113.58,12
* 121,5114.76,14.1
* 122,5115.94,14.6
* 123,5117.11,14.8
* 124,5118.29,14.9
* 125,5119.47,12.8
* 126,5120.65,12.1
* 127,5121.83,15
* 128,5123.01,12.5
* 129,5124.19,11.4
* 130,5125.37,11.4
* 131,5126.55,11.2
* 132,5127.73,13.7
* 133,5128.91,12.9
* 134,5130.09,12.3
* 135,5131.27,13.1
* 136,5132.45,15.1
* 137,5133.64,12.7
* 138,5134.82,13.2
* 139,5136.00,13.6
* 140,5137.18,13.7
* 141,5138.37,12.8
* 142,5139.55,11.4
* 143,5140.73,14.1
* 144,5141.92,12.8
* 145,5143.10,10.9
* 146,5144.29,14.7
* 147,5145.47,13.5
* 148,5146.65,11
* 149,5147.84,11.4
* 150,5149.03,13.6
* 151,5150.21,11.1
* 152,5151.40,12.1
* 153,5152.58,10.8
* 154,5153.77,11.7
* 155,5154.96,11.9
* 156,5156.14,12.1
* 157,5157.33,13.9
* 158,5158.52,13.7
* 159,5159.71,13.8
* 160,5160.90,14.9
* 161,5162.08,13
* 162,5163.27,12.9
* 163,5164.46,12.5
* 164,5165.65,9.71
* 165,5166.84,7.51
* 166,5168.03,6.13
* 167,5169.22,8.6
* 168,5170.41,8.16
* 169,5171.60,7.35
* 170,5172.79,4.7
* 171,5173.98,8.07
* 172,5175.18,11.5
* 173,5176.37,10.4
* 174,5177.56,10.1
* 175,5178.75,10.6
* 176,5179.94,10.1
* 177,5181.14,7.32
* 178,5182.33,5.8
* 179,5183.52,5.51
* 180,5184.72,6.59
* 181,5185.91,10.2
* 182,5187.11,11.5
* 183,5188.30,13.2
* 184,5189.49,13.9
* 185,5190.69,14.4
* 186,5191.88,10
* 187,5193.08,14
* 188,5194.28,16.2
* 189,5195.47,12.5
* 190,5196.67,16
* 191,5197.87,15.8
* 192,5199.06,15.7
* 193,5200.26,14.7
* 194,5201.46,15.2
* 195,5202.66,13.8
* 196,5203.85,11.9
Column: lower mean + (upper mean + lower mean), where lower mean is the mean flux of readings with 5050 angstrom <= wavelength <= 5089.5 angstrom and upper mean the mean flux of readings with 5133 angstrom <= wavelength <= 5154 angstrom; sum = 40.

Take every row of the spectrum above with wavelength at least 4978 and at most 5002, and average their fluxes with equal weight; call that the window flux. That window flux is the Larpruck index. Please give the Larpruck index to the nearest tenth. 14.4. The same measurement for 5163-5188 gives 8.8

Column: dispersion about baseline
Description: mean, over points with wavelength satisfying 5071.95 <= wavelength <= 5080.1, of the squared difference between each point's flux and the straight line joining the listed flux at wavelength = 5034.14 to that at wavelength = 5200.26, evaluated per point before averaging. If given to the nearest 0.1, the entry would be 7.6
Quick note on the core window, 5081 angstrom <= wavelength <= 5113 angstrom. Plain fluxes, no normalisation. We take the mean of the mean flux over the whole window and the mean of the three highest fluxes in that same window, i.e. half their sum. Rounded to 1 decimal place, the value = 14.5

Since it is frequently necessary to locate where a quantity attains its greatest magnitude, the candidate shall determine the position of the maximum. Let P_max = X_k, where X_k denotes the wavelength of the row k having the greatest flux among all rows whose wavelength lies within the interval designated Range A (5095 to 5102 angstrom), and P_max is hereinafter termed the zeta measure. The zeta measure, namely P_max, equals 5097.12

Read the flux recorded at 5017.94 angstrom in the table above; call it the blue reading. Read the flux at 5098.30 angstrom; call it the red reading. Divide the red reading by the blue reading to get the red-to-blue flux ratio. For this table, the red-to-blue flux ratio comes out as 0.91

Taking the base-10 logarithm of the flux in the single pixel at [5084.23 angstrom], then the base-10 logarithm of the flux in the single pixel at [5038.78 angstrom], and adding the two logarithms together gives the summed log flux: 2.37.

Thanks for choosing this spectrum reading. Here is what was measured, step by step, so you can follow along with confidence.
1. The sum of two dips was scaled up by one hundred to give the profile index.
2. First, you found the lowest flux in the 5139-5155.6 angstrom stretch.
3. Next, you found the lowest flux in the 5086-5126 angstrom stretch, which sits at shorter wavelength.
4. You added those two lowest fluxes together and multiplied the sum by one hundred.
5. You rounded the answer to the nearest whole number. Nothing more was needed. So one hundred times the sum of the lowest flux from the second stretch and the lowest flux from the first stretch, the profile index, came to 2120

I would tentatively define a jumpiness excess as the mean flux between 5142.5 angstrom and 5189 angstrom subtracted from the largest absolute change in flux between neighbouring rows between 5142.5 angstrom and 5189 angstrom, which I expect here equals -6.8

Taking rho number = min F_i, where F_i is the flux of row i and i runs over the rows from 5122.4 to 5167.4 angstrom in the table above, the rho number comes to 7.51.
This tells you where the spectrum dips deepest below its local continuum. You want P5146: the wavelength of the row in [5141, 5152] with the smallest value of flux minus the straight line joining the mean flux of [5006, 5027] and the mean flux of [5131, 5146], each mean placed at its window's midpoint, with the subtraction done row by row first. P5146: 5143.10 angstrom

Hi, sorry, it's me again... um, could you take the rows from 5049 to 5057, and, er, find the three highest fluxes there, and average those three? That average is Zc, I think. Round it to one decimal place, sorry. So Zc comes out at 15.7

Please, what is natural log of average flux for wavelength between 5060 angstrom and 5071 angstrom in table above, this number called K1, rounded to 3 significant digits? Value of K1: 2.65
